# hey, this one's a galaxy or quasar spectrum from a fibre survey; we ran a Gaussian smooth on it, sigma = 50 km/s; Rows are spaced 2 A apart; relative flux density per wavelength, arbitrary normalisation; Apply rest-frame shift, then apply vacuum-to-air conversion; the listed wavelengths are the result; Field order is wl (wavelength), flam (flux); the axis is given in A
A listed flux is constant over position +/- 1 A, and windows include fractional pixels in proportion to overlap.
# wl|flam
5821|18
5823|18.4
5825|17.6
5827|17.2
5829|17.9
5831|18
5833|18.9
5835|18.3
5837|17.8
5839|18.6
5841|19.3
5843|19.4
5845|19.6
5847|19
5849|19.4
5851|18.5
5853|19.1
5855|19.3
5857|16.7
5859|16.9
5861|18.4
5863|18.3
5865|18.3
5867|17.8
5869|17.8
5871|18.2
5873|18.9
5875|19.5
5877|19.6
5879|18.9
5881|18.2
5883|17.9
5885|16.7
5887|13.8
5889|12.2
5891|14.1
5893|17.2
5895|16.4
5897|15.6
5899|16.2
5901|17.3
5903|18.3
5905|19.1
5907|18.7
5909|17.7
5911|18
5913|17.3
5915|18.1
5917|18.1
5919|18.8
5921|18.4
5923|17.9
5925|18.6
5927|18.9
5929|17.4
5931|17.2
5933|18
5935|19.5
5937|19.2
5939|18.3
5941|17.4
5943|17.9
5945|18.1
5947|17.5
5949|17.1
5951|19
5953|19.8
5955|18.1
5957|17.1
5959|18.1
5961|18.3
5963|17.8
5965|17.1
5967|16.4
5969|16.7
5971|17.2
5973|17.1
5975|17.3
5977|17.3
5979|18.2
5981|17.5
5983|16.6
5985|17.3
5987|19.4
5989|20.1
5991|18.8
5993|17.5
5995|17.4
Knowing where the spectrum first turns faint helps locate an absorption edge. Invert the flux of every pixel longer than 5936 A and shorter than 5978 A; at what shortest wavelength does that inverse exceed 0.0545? 5939 A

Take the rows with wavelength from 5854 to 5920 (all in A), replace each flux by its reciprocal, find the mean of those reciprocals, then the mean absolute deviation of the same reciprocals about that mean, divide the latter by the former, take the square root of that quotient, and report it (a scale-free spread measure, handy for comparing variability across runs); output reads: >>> 0.277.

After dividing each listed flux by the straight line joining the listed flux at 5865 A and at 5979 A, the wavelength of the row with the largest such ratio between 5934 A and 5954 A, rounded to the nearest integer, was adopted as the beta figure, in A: 5953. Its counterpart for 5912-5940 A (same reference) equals 5935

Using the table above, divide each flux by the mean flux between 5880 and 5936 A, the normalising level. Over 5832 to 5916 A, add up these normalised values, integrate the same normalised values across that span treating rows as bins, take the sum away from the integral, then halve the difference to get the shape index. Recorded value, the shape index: 22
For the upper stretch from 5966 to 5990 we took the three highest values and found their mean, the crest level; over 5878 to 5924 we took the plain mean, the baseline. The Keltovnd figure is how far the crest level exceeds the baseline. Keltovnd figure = 2.1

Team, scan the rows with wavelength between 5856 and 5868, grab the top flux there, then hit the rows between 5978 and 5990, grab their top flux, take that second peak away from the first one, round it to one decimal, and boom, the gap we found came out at -1.7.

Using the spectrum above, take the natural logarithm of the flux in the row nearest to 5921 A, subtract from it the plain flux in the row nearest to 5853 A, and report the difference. -16.2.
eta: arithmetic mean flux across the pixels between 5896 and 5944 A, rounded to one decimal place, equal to 18.0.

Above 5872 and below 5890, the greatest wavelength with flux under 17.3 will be 5889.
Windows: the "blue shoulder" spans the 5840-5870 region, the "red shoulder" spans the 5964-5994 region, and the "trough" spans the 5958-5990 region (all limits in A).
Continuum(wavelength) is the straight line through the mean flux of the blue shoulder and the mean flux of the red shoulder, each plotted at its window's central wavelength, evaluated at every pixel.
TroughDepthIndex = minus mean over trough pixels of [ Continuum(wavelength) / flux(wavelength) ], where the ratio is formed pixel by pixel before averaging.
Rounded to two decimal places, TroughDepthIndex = -1.00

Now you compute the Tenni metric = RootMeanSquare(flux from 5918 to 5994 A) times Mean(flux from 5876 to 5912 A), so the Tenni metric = 306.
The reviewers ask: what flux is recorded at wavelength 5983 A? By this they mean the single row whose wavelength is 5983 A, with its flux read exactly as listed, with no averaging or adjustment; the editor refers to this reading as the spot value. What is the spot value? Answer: 16.6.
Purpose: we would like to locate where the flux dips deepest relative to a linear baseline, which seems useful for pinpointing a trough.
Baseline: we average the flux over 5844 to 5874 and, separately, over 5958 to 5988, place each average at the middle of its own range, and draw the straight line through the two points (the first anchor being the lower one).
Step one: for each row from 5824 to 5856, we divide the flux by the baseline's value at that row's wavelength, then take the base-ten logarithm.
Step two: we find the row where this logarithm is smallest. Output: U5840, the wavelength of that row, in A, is 5827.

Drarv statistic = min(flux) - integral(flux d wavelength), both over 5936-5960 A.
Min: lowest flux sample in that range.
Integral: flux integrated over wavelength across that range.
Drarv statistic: -418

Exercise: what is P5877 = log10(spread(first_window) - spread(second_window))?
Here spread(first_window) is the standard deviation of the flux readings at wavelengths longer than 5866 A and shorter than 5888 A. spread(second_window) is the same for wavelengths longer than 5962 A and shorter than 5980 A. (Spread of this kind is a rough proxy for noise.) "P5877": 0.0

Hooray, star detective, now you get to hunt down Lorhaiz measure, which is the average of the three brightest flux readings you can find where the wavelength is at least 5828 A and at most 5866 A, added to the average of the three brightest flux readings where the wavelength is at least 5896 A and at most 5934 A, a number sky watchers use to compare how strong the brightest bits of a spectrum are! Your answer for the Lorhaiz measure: 38.4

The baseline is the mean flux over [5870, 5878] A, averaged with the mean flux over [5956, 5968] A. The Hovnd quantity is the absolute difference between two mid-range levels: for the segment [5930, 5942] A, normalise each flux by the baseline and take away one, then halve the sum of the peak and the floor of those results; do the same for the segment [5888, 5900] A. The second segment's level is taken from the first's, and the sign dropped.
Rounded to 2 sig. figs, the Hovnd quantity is 0.20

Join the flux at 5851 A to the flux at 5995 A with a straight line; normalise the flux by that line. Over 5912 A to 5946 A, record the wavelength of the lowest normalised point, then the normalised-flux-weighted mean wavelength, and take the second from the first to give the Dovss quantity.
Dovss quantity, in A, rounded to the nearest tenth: -16.1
